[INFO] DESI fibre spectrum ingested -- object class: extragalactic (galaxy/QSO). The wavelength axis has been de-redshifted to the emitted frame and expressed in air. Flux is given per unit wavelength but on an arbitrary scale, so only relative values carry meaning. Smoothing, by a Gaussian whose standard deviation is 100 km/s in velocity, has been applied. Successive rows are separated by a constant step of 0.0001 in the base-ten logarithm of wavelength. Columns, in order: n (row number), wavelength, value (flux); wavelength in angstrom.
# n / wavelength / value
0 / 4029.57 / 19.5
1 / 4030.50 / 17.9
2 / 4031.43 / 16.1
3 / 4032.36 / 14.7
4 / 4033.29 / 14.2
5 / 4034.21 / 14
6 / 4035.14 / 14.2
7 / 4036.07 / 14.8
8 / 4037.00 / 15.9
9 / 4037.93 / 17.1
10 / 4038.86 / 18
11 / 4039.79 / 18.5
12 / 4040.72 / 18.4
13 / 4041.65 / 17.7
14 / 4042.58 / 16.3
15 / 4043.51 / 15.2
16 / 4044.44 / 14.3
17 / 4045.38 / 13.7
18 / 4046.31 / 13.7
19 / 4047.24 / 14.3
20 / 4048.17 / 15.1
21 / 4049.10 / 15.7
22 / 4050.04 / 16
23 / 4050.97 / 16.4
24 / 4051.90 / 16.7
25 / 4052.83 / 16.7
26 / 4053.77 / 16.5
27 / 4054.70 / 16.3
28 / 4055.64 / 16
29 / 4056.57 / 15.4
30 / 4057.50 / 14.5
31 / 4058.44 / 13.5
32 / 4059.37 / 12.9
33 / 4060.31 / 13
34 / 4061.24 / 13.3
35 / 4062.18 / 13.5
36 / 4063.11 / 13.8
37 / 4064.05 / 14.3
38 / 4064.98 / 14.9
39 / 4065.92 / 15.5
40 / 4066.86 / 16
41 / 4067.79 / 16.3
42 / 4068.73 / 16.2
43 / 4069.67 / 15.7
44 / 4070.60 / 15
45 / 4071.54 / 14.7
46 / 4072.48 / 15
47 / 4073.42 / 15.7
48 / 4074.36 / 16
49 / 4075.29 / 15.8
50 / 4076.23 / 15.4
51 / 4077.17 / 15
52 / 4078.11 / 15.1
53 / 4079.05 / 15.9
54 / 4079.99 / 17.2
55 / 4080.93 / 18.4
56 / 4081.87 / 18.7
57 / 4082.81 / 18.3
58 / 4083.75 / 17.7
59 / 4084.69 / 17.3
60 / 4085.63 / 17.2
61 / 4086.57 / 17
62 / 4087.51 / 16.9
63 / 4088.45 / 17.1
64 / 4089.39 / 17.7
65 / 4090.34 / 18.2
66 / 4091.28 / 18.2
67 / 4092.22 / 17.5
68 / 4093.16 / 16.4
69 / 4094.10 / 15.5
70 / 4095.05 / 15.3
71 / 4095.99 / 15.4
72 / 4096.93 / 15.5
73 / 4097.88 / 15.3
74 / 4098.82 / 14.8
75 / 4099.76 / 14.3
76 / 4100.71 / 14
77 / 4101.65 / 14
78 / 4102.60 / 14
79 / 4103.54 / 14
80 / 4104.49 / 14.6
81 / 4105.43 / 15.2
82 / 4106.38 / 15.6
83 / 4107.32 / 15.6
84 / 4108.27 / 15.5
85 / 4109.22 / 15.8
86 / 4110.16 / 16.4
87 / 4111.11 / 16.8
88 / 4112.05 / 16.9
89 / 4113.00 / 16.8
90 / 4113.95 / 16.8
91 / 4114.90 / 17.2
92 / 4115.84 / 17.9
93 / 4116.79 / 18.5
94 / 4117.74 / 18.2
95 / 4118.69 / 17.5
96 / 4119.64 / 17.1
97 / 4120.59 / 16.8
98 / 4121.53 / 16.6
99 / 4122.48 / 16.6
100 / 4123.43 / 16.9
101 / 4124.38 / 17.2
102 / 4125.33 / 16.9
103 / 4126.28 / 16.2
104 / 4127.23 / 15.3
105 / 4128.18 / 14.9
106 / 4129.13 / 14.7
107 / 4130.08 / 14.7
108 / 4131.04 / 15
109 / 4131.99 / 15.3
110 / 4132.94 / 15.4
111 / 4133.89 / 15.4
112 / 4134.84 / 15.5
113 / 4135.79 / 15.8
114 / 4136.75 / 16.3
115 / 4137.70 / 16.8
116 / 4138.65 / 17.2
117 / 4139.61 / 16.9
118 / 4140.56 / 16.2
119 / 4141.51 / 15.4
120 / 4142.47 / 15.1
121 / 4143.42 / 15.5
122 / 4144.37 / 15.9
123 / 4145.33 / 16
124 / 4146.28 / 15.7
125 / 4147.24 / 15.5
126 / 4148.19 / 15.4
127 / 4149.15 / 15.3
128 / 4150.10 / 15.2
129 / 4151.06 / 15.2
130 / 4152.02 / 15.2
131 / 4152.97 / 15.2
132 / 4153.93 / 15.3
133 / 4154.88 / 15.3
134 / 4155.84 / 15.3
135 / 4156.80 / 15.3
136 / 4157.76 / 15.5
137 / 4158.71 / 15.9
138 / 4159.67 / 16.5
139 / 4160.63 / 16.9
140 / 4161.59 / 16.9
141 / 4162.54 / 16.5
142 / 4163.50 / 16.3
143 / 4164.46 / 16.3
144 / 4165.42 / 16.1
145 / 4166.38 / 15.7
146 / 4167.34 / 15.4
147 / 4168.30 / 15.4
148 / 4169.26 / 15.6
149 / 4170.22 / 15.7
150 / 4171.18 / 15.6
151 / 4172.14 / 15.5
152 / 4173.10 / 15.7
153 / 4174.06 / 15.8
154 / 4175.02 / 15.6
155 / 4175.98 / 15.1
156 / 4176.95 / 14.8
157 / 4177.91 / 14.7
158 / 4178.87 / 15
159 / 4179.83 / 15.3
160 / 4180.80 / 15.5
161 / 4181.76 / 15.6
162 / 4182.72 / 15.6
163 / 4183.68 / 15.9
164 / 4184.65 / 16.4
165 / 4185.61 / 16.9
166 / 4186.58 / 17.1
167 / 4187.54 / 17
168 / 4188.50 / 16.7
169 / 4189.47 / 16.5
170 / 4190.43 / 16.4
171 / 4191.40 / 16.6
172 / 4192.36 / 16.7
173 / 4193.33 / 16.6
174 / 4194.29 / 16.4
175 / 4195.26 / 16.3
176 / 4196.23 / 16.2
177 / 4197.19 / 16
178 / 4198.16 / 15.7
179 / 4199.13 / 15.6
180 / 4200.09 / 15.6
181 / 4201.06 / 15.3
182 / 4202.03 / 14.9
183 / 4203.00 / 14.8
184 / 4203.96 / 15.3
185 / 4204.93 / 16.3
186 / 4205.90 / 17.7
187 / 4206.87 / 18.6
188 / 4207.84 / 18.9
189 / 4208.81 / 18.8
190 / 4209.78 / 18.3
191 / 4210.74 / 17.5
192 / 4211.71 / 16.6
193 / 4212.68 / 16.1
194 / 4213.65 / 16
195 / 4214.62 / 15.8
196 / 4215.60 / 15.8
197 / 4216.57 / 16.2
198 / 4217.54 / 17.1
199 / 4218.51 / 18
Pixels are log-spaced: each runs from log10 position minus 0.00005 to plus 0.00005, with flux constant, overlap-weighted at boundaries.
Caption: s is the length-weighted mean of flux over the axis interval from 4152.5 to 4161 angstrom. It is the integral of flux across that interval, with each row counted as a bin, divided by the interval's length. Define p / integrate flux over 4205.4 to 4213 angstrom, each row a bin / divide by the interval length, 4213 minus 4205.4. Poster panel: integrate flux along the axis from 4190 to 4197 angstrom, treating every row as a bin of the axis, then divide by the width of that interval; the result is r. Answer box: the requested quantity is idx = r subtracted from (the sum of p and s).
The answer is 17.1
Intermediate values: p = 17.9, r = 16.4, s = 15.7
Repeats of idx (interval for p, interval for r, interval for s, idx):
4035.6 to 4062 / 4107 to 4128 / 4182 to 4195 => 15.3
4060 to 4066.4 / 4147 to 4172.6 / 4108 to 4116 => 15.0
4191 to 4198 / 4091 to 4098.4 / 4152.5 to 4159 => 15.7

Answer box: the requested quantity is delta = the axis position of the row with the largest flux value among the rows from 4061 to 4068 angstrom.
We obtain 4067.79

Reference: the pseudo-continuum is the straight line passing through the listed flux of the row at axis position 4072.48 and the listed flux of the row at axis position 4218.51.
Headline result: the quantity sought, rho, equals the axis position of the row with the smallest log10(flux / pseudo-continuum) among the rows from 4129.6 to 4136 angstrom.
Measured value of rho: 4130.08 angstrom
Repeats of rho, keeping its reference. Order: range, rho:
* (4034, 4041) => 4034.21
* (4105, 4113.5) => 4105.43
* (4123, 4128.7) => 4128.18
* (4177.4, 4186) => 4177.91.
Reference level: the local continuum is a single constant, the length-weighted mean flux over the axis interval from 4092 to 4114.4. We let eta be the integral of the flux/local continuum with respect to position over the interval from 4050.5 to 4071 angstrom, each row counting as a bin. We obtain 20.0 angstrom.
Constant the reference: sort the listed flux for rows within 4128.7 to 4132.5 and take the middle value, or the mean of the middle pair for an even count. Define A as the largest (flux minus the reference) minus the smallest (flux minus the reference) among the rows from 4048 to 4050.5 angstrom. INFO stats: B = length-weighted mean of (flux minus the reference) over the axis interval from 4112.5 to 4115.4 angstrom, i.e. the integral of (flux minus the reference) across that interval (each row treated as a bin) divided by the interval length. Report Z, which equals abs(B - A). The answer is 1.19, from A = 0.90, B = 2.1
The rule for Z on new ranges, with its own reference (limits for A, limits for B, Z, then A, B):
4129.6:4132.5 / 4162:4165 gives 0.93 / 0.60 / 1.5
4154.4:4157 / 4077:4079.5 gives 0.52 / 0.00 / 0.5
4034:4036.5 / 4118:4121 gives 1.56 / 0.80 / 2.4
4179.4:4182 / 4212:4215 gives 0.86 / 0.30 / 1.2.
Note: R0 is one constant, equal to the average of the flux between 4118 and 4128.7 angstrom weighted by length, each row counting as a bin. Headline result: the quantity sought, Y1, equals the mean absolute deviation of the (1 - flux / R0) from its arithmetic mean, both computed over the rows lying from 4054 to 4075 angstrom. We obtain 0.057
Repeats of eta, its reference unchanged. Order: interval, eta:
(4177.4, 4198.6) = 22.1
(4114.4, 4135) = 21.8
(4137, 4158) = 21.3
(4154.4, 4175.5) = 21.6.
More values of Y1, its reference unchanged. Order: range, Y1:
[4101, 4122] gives 0.066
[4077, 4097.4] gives 0.060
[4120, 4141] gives 0.045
